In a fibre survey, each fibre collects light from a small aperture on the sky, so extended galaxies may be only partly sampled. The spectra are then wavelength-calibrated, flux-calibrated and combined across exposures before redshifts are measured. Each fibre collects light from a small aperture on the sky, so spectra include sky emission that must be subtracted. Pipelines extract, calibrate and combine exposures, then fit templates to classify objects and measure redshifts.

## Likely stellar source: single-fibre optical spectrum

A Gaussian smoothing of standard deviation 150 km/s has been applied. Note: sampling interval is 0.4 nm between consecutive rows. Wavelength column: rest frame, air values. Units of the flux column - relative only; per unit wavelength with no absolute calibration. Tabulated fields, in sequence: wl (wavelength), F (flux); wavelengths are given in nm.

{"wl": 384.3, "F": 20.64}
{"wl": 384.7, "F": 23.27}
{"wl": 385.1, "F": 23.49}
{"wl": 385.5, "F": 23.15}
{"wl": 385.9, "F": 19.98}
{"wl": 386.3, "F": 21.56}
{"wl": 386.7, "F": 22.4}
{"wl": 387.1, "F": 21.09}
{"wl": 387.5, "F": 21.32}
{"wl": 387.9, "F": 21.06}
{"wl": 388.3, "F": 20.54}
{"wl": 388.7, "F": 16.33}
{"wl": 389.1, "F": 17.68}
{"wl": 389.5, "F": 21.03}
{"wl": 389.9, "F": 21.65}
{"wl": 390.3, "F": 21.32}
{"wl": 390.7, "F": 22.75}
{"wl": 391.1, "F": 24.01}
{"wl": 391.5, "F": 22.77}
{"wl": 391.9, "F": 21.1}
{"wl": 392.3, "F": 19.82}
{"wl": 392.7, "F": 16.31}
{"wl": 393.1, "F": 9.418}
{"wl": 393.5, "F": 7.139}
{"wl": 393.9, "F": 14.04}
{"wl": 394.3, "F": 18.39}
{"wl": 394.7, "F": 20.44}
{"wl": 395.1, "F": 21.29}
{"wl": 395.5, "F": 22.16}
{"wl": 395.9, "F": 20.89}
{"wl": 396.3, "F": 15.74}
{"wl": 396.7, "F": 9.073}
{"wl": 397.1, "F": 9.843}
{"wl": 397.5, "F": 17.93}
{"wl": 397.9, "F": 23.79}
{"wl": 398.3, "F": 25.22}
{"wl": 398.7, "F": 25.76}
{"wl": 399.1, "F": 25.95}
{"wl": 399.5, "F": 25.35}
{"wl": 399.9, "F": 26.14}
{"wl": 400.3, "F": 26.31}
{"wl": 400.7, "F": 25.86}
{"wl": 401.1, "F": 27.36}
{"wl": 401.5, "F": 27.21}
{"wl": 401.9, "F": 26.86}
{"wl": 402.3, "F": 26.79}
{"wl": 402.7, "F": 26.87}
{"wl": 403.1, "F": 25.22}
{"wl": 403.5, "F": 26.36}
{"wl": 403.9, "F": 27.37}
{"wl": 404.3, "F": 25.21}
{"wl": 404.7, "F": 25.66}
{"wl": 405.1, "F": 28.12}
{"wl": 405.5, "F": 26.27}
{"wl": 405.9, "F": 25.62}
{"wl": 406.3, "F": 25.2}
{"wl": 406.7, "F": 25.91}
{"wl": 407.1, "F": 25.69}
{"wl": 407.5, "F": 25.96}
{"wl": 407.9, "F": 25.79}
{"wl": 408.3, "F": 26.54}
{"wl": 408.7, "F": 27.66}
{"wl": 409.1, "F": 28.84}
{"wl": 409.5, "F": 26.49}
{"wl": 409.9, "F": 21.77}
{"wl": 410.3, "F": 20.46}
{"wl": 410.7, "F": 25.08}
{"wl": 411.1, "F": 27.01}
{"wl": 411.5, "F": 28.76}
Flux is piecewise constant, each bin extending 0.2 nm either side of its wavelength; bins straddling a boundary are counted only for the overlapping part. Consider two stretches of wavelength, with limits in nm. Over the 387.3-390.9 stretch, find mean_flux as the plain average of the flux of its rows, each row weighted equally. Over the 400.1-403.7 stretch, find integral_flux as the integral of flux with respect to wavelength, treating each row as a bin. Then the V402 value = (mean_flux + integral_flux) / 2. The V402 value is 58.0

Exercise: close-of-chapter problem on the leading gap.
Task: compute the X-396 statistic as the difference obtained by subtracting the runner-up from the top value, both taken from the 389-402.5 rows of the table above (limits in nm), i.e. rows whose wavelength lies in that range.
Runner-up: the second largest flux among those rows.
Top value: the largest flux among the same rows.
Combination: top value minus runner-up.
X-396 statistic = 0.15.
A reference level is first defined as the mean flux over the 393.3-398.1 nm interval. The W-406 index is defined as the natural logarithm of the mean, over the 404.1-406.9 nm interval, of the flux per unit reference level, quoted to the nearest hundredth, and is 0.44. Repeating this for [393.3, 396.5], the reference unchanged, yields 0.05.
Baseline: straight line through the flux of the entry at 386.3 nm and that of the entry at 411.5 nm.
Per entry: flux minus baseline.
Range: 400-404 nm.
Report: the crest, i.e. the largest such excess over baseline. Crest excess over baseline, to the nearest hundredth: 1.57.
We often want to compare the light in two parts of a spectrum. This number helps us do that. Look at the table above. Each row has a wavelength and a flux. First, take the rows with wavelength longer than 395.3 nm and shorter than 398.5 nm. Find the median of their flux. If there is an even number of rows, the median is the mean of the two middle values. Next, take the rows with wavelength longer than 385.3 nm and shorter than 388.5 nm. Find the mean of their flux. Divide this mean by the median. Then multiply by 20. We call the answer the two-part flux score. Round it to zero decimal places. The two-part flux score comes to 22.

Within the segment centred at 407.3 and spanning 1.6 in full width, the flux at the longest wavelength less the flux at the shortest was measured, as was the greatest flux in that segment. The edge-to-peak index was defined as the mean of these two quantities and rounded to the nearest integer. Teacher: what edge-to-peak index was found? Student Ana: 13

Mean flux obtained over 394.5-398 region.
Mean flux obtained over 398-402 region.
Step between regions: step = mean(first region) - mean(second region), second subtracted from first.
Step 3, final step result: -8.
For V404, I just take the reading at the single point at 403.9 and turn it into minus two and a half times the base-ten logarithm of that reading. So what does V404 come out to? -3.59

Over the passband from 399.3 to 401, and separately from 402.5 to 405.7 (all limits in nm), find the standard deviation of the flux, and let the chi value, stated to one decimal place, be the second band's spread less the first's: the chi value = 0.6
